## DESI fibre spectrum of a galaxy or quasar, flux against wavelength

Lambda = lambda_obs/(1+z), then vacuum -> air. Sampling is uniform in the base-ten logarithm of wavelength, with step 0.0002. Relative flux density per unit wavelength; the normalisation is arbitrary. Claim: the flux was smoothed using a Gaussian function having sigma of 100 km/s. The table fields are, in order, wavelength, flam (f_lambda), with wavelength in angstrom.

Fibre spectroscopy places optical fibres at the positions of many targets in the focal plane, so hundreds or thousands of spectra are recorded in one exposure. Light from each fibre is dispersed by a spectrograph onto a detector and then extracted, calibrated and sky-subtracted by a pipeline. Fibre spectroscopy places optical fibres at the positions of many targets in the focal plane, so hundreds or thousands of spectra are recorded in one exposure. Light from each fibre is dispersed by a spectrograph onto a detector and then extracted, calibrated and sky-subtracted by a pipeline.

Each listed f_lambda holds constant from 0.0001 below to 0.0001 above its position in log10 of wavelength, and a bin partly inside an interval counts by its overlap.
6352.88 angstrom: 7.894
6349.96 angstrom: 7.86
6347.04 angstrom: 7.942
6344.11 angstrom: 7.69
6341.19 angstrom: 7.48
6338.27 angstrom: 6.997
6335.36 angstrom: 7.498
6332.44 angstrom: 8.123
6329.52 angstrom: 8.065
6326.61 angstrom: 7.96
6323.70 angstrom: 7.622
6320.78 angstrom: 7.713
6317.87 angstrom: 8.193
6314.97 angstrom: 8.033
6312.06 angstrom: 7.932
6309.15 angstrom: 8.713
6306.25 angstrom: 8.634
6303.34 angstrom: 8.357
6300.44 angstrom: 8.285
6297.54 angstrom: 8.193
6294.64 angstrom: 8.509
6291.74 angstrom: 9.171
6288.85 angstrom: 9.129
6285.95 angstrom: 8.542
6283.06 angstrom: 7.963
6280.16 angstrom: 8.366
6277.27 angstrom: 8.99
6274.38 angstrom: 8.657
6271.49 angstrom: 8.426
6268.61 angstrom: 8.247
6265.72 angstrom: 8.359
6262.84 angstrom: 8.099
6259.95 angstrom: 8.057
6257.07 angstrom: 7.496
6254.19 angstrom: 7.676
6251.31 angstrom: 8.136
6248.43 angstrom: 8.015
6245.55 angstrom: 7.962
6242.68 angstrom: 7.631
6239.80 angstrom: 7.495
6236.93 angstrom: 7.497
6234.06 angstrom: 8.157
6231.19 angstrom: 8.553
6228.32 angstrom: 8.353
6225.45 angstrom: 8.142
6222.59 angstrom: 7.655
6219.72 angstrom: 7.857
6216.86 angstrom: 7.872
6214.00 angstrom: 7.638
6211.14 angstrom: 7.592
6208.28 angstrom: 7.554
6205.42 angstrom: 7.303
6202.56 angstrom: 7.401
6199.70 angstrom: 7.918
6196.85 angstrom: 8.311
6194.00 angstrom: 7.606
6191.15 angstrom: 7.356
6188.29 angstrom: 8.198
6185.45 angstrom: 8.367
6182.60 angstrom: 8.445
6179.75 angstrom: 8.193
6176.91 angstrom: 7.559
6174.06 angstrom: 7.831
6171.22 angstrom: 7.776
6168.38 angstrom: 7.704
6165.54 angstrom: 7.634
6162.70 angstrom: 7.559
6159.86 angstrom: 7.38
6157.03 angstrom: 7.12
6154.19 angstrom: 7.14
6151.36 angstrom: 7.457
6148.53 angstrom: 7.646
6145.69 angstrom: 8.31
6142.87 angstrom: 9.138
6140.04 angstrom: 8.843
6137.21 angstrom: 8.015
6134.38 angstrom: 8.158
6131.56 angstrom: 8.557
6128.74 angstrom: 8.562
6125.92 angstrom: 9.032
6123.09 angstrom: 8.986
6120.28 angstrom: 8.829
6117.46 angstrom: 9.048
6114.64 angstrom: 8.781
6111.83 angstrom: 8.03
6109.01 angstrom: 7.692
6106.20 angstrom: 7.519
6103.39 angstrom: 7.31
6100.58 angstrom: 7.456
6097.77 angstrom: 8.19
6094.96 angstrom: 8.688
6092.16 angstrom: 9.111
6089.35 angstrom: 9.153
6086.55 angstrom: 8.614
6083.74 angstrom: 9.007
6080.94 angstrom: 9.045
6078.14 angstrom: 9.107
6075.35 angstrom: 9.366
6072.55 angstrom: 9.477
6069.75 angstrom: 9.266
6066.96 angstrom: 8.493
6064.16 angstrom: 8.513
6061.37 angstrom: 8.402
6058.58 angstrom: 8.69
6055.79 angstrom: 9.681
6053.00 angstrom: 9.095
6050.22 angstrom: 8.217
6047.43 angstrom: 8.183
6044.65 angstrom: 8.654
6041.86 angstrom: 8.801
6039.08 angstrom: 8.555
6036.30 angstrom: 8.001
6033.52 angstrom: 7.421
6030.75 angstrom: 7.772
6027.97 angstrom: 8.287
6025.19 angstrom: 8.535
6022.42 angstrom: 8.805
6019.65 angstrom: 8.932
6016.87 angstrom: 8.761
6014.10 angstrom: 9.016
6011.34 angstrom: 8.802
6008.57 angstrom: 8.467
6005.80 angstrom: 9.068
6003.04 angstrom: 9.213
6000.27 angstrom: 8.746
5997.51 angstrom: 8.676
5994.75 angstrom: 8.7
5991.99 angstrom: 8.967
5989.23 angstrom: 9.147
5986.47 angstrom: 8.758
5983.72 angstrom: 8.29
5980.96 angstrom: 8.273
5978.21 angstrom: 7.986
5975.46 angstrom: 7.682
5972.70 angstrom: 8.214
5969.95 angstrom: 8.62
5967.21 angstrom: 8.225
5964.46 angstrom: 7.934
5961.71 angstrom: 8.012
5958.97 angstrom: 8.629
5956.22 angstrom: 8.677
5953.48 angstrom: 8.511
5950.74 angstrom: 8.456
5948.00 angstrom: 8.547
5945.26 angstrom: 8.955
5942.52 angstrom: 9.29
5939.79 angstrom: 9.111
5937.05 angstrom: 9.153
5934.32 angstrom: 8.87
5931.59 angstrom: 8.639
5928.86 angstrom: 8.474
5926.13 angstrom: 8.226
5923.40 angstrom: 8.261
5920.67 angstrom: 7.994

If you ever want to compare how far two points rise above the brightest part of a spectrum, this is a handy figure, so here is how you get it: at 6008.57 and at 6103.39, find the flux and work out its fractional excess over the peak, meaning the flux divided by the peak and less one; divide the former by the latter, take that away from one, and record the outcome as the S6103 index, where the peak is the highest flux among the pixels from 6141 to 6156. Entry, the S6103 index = 0.63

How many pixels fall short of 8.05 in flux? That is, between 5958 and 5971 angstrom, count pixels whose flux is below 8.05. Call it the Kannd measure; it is 2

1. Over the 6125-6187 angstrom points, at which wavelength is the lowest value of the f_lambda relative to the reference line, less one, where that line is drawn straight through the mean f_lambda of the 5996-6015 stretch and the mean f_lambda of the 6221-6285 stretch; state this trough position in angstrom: 6157.03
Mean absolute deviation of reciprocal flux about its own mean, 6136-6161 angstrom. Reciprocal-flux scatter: 0.010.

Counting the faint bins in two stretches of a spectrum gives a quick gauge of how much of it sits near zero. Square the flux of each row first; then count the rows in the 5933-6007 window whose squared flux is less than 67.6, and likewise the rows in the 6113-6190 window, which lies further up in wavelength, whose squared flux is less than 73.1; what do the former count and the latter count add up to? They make 23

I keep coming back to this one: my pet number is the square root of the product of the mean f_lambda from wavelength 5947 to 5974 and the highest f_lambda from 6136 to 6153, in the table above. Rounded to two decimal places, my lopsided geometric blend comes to 8.75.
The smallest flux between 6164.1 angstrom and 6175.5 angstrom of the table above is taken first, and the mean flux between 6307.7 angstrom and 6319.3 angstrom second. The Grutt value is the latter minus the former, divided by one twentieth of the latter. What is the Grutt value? 1.4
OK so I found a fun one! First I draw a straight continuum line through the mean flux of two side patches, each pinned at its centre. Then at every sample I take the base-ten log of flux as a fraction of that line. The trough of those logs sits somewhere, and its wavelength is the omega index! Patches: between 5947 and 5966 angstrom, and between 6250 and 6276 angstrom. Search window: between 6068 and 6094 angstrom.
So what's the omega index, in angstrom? 6086.55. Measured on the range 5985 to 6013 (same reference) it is 6008.57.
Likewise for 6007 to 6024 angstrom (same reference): 6008.57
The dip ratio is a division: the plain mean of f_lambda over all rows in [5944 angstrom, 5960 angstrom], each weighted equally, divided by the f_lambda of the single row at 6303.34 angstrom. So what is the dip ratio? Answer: 1.03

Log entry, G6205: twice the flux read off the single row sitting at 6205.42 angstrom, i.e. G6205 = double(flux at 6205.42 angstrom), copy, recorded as 14.6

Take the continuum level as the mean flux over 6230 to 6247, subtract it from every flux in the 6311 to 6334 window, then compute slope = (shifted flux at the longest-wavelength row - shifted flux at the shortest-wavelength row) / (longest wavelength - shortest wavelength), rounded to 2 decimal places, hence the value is 0.01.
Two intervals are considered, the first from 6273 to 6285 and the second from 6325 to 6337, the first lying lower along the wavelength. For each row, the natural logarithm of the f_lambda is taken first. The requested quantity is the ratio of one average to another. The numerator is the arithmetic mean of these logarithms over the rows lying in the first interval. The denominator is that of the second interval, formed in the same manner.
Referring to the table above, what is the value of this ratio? 1.03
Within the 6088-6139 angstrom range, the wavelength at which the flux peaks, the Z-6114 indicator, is 6089.35 angstrom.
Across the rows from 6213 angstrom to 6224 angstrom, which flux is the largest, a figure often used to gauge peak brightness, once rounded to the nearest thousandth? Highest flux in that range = 7.872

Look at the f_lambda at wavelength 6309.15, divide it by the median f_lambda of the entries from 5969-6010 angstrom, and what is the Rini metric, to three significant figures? 1.00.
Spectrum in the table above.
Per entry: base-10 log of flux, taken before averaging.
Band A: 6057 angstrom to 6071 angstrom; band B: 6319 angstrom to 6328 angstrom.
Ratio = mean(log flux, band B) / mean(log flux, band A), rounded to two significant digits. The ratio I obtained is 0.95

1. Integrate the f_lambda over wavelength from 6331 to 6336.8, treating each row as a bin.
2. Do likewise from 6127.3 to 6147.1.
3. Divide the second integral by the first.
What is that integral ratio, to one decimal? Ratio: 3.7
